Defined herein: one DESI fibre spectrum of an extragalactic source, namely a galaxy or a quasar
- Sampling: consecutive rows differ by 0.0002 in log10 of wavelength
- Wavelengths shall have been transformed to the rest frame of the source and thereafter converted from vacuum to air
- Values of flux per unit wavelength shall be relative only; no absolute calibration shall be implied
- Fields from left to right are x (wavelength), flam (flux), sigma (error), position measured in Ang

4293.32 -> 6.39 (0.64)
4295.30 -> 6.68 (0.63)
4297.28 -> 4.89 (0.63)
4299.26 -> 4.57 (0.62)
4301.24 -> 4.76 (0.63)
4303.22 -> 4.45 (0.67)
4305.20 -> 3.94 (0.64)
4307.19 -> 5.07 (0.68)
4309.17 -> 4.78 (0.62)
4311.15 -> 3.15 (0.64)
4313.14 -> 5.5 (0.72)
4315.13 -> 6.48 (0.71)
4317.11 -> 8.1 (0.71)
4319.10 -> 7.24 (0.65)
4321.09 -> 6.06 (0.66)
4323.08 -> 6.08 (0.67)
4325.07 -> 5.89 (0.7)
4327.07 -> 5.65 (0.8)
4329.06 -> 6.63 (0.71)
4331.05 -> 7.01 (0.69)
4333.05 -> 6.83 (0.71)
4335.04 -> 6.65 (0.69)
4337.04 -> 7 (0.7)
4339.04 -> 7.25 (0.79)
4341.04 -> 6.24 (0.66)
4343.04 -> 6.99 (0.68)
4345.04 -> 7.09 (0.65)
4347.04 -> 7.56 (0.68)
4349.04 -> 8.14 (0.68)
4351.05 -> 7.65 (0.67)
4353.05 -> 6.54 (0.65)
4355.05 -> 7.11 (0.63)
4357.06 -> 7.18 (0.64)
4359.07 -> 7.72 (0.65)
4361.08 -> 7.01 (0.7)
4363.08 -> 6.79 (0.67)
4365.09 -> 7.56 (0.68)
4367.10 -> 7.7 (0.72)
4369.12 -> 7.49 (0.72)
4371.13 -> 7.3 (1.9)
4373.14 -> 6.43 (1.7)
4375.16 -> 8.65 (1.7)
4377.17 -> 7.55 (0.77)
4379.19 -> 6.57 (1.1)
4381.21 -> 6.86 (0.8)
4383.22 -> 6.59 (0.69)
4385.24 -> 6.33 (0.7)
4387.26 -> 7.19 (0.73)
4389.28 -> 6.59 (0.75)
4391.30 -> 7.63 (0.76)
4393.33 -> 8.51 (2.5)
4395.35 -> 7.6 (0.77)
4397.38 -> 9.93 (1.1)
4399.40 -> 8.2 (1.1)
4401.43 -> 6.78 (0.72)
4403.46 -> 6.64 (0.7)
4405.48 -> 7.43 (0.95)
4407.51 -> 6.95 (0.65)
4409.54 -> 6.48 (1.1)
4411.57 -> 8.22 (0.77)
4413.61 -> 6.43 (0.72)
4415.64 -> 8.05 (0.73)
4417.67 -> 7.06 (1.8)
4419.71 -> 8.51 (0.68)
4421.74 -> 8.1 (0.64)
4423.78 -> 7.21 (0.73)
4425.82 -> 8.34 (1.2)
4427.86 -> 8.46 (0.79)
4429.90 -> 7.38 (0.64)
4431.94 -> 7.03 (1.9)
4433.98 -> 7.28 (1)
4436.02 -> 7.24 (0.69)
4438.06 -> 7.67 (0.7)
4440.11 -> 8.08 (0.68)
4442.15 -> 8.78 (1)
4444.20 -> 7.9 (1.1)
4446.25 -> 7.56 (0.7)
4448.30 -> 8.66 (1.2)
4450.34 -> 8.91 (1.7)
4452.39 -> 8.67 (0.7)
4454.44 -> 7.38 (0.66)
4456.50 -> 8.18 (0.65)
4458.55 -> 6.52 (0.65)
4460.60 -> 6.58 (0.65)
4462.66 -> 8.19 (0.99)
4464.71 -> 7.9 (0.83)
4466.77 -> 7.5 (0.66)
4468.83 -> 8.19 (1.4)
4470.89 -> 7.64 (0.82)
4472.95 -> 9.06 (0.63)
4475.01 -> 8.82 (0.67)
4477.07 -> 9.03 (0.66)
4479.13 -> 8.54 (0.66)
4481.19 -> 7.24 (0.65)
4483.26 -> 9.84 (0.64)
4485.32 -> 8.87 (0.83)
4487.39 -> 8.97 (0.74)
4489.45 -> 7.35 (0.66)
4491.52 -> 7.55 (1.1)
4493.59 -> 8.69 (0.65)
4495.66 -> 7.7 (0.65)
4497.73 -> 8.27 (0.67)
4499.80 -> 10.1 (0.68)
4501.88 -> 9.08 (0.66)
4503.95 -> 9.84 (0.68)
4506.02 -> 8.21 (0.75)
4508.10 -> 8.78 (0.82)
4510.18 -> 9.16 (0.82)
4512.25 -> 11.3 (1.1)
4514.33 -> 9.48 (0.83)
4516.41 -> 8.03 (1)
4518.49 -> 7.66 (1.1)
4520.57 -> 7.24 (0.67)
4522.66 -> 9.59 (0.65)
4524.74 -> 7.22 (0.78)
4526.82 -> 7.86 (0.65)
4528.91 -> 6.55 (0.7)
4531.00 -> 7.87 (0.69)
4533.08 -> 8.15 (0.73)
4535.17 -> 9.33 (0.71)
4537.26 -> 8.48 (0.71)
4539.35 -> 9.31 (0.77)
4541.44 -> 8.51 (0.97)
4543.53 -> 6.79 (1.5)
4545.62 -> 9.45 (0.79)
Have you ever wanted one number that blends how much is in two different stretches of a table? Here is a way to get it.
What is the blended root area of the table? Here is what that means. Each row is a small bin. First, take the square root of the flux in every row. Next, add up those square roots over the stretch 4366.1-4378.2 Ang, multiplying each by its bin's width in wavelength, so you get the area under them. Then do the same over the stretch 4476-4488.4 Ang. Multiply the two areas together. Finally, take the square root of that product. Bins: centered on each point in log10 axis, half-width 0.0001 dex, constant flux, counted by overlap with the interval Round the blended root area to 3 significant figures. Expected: 34.8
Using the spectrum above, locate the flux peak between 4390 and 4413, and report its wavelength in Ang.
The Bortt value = 4397.38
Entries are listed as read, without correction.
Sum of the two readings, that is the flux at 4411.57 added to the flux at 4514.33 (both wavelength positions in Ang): 17.7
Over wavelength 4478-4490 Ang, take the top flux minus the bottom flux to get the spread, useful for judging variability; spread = 2.6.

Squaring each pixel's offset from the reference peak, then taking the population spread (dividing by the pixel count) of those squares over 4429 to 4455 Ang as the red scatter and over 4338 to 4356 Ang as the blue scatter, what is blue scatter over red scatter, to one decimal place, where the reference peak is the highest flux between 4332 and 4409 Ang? 1.2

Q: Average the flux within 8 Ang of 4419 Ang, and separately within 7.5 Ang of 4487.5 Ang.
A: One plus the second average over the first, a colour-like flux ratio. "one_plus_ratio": 2.08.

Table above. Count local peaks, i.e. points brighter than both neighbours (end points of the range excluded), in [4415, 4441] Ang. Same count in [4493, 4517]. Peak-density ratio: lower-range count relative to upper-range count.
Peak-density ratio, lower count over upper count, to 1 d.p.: 1.0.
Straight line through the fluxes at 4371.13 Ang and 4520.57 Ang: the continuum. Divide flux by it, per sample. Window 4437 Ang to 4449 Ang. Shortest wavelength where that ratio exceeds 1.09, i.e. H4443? 4440.11 Ang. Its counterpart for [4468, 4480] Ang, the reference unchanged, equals 4468.83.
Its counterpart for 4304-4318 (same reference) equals 4317.11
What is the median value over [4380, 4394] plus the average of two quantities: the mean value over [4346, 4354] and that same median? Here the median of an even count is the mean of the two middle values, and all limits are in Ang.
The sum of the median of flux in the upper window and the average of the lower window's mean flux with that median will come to 14.0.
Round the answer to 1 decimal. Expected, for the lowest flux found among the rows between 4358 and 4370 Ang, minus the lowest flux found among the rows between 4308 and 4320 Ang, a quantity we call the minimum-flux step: 3.6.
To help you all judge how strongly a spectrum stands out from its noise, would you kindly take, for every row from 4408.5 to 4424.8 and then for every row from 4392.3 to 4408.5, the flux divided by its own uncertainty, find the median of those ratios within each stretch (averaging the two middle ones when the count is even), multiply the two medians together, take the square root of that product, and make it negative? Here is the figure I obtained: -9.7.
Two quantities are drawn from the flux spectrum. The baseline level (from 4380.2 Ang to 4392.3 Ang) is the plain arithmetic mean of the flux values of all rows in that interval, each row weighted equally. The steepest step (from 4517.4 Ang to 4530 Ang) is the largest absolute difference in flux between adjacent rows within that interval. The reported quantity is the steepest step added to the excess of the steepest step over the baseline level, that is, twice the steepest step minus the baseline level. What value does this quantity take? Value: -2.1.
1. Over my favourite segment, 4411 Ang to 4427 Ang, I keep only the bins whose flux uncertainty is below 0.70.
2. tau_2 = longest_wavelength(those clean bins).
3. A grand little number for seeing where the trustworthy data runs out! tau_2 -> 4421.74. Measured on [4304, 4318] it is 4311.15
